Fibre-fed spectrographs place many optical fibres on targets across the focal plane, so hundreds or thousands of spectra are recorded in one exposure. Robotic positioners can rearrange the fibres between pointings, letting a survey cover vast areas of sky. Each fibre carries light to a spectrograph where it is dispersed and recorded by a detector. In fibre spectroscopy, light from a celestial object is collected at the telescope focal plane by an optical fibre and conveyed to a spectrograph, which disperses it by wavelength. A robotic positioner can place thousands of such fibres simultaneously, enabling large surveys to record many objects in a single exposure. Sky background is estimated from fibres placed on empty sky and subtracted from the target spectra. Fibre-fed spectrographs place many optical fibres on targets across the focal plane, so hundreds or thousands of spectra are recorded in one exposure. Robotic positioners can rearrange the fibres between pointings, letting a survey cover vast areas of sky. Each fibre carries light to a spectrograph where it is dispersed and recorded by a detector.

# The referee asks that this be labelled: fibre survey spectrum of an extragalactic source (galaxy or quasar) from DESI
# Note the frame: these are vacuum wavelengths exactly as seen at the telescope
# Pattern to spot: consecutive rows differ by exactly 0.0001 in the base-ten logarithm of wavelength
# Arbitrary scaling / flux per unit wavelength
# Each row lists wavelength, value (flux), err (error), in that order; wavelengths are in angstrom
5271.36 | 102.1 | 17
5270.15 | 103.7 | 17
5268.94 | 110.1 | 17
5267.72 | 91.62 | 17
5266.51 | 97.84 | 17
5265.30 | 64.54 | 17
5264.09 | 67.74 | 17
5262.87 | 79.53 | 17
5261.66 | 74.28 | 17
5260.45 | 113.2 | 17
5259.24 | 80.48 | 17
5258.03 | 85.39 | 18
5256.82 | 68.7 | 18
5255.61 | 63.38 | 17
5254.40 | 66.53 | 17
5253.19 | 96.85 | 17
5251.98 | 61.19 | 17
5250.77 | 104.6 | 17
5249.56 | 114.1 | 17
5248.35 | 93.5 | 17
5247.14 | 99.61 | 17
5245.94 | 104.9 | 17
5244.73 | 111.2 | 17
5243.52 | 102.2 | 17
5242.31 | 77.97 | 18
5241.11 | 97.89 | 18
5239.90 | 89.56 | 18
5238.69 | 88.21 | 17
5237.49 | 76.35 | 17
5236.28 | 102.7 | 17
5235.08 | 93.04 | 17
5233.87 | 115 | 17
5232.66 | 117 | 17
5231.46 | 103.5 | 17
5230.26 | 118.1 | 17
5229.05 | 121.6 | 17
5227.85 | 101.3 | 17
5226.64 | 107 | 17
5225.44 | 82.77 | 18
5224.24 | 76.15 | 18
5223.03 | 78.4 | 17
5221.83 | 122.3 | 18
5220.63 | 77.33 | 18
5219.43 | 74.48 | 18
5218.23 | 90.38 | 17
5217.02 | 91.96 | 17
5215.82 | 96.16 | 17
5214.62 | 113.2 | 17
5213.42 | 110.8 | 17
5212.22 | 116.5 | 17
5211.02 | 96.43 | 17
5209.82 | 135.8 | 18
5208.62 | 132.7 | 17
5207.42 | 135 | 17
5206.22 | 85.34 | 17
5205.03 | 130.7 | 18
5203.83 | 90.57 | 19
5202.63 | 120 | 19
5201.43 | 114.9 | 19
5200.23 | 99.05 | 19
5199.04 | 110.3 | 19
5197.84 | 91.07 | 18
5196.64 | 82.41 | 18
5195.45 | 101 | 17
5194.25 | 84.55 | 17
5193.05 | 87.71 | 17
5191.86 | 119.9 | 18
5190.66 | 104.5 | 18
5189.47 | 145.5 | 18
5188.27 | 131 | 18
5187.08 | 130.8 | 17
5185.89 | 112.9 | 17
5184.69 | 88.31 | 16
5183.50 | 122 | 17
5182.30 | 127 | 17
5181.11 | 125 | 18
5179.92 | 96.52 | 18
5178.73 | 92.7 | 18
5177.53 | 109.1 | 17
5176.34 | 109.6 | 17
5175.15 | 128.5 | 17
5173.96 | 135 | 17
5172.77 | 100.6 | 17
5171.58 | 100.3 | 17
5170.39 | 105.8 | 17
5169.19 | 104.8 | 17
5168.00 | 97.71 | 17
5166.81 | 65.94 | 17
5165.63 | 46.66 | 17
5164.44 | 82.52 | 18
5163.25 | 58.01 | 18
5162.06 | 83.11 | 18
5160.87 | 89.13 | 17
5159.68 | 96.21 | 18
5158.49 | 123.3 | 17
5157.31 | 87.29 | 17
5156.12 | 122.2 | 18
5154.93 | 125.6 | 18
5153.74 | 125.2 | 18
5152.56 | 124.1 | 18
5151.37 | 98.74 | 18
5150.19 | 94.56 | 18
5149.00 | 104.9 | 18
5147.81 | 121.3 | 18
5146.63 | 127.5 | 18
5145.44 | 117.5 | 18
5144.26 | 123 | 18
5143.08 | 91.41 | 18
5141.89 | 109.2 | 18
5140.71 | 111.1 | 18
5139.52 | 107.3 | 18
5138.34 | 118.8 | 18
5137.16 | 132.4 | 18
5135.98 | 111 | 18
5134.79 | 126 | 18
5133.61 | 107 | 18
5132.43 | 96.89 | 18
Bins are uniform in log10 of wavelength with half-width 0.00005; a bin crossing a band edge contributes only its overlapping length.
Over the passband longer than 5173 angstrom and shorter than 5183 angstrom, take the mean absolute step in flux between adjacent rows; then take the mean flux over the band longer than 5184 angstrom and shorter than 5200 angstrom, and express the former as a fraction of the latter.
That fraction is 0.102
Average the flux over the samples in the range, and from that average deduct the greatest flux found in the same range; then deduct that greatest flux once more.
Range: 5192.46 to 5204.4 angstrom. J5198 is -142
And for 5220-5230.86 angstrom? -146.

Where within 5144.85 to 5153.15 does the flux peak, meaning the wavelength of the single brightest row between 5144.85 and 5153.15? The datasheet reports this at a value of 5146.63 angstrom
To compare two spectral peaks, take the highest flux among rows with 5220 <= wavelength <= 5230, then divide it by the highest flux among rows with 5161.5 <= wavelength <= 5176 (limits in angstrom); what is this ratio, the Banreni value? 0.91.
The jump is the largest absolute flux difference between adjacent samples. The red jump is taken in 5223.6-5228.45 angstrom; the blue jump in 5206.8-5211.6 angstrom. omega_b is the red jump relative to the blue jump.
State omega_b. 0.62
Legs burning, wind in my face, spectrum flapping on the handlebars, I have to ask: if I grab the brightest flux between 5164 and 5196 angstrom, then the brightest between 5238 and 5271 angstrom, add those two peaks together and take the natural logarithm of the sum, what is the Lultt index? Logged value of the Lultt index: 5.56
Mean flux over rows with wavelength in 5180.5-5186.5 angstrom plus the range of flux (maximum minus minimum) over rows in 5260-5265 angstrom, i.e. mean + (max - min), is 161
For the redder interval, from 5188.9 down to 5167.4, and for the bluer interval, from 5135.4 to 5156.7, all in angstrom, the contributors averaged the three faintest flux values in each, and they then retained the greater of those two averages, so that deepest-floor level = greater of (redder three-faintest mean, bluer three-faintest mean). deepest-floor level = 95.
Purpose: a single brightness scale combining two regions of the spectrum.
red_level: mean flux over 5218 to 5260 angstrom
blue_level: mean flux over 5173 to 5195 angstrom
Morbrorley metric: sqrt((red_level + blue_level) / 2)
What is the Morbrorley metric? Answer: 10.2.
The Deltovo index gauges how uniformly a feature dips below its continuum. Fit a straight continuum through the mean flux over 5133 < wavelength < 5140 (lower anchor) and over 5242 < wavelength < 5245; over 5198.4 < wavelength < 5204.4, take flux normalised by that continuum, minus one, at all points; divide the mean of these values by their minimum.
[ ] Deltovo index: -0.1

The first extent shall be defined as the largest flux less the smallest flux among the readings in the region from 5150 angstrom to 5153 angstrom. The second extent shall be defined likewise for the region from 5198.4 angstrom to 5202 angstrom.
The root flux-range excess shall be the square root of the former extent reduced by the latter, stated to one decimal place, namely 3.7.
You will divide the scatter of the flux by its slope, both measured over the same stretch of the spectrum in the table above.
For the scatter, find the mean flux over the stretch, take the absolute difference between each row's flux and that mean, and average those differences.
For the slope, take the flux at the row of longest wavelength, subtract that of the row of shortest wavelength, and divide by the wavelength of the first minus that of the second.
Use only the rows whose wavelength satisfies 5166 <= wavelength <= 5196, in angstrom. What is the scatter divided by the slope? 12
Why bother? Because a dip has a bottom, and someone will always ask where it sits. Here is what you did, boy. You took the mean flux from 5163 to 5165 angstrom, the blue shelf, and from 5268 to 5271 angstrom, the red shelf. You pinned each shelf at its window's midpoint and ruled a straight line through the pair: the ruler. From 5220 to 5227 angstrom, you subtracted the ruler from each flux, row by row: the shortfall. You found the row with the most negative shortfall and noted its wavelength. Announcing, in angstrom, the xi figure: 5224.24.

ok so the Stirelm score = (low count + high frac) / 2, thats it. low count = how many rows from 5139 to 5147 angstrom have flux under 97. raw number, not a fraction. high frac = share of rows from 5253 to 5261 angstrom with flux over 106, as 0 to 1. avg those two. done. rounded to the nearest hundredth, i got 0.57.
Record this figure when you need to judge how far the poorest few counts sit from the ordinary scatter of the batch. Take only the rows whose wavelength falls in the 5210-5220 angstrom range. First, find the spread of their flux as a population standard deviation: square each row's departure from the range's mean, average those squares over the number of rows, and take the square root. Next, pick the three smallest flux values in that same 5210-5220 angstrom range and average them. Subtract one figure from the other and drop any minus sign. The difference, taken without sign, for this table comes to 72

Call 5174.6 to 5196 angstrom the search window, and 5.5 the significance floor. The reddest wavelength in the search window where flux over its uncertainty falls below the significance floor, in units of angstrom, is 5194.25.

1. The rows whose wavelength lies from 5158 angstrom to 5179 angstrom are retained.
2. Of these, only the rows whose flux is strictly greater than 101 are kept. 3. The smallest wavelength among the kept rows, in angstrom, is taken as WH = 5158.49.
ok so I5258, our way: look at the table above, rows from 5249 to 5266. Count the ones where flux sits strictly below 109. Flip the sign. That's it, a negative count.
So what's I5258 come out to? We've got -12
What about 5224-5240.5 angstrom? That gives -10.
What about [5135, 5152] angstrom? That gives -5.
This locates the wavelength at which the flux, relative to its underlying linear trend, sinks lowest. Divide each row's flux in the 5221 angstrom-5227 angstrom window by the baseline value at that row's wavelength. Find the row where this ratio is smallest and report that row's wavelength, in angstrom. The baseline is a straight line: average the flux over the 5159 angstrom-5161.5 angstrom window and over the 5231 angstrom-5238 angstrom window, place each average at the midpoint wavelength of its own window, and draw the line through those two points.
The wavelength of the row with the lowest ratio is 5224.24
